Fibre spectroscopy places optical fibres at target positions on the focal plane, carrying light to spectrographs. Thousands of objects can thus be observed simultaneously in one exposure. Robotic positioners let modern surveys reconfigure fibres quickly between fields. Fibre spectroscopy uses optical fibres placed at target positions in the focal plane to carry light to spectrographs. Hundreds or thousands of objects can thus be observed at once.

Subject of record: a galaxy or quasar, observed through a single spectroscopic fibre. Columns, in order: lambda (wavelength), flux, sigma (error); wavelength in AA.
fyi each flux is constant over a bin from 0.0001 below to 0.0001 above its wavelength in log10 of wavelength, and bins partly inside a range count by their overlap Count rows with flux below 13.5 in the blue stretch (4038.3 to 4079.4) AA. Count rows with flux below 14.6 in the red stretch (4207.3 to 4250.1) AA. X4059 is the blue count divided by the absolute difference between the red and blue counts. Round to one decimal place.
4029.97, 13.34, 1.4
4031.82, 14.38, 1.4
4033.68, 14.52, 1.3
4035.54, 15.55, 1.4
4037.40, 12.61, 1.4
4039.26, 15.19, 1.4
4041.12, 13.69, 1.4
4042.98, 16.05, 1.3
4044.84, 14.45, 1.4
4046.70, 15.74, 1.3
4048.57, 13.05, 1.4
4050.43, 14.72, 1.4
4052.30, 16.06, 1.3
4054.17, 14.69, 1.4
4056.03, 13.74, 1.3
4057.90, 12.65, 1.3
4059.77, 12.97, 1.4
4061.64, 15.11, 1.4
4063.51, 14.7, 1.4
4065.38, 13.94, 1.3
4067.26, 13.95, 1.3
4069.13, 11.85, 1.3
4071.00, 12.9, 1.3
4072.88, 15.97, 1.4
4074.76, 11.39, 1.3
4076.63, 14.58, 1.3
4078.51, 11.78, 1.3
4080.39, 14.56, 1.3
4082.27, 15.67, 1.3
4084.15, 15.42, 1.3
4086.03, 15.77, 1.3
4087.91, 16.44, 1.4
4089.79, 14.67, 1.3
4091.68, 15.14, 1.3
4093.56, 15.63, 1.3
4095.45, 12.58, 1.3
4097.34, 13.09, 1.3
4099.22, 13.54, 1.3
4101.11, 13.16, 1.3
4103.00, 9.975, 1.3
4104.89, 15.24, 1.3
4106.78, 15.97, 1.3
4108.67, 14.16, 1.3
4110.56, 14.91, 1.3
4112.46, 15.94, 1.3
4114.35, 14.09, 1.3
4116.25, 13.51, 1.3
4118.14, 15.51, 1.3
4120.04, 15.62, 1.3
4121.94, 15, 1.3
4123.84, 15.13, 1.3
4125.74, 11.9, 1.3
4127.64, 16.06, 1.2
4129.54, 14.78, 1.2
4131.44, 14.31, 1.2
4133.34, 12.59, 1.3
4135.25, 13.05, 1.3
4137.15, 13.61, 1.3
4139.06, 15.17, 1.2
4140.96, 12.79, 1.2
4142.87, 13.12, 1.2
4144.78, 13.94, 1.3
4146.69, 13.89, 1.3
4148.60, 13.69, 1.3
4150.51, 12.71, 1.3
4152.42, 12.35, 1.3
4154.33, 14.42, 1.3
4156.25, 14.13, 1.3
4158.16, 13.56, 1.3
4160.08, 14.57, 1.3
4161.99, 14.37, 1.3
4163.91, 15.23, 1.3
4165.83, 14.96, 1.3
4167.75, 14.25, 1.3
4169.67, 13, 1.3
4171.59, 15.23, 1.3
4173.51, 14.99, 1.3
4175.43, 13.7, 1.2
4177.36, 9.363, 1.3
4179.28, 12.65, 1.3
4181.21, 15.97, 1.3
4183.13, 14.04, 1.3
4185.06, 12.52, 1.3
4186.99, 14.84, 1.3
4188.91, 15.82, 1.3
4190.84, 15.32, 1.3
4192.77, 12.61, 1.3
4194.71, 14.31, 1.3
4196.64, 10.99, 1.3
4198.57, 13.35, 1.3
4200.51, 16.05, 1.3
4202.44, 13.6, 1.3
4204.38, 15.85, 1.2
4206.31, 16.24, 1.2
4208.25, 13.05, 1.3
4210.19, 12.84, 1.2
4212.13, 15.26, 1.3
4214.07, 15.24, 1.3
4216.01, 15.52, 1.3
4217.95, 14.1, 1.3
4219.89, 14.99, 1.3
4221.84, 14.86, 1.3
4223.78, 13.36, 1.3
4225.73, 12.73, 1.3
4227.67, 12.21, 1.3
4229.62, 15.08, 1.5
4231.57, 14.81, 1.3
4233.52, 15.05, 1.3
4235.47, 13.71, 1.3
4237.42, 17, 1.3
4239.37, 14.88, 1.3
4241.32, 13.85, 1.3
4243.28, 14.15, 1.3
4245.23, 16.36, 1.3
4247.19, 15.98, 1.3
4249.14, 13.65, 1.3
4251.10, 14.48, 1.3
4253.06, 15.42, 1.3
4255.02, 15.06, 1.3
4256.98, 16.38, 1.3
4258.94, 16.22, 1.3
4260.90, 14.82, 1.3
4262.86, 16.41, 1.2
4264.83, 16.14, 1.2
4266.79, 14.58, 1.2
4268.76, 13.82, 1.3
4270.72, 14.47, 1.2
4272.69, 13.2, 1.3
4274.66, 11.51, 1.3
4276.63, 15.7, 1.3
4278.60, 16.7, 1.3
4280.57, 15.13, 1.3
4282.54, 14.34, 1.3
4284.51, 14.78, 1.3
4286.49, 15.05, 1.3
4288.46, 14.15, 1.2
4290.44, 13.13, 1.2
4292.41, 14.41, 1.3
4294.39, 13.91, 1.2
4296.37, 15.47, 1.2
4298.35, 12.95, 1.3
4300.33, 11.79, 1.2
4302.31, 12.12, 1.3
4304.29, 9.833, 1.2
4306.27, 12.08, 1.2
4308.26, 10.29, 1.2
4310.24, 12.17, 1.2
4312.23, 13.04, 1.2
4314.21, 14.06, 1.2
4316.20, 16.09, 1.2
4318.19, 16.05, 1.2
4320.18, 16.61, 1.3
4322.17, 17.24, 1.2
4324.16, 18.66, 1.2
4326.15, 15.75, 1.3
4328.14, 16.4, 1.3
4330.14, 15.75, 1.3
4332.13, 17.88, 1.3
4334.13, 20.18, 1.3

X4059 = 2.3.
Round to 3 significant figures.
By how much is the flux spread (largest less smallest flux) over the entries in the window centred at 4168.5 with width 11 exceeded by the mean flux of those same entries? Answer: 12.4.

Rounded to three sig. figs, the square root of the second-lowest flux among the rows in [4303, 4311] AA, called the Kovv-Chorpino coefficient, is 3.21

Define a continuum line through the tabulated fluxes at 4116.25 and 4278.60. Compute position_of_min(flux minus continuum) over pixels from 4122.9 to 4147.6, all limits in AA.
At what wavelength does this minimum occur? 4125.74 AA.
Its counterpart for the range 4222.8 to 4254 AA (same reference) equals 4227.67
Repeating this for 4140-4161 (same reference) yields 4152.42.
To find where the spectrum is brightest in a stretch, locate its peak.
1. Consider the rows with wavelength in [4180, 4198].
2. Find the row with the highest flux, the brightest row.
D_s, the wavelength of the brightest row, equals 4181.21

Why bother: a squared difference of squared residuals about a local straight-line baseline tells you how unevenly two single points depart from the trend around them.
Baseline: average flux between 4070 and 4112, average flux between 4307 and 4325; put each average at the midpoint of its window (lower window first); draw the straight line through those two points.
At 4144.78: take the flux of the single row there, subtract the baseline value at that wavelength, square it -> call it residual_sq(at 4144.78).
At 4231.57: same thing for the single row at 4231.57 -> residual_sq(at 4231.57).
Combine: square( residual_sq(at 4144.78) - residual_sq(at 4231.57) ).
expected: 0.0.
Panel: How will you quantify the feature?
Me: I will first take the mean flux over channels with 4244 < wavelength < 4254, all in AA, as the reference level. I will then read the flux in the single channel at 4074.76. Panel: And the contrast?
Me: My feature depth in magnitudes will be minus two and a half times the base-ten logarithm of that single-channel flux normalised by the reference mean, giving 0.3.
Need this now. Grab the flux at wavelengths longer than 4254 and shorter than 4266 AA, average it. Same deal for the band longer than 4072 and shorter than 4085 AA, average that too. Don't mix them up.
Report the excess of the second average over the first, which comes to -1.64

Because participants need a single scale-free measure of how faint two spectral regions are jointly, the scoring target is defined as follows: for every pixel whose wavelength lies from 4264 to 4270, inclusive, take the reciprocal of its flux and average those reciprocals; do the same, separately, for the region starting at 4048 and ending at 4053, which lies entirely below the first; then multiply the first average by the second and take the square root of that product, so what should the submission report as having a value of 0.0683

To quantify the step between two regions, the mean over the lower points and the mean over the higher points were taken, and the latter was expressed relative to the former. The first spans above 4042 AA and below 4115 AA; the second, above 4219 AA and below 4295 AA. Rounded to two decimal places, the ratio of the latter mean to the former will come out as 1.03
